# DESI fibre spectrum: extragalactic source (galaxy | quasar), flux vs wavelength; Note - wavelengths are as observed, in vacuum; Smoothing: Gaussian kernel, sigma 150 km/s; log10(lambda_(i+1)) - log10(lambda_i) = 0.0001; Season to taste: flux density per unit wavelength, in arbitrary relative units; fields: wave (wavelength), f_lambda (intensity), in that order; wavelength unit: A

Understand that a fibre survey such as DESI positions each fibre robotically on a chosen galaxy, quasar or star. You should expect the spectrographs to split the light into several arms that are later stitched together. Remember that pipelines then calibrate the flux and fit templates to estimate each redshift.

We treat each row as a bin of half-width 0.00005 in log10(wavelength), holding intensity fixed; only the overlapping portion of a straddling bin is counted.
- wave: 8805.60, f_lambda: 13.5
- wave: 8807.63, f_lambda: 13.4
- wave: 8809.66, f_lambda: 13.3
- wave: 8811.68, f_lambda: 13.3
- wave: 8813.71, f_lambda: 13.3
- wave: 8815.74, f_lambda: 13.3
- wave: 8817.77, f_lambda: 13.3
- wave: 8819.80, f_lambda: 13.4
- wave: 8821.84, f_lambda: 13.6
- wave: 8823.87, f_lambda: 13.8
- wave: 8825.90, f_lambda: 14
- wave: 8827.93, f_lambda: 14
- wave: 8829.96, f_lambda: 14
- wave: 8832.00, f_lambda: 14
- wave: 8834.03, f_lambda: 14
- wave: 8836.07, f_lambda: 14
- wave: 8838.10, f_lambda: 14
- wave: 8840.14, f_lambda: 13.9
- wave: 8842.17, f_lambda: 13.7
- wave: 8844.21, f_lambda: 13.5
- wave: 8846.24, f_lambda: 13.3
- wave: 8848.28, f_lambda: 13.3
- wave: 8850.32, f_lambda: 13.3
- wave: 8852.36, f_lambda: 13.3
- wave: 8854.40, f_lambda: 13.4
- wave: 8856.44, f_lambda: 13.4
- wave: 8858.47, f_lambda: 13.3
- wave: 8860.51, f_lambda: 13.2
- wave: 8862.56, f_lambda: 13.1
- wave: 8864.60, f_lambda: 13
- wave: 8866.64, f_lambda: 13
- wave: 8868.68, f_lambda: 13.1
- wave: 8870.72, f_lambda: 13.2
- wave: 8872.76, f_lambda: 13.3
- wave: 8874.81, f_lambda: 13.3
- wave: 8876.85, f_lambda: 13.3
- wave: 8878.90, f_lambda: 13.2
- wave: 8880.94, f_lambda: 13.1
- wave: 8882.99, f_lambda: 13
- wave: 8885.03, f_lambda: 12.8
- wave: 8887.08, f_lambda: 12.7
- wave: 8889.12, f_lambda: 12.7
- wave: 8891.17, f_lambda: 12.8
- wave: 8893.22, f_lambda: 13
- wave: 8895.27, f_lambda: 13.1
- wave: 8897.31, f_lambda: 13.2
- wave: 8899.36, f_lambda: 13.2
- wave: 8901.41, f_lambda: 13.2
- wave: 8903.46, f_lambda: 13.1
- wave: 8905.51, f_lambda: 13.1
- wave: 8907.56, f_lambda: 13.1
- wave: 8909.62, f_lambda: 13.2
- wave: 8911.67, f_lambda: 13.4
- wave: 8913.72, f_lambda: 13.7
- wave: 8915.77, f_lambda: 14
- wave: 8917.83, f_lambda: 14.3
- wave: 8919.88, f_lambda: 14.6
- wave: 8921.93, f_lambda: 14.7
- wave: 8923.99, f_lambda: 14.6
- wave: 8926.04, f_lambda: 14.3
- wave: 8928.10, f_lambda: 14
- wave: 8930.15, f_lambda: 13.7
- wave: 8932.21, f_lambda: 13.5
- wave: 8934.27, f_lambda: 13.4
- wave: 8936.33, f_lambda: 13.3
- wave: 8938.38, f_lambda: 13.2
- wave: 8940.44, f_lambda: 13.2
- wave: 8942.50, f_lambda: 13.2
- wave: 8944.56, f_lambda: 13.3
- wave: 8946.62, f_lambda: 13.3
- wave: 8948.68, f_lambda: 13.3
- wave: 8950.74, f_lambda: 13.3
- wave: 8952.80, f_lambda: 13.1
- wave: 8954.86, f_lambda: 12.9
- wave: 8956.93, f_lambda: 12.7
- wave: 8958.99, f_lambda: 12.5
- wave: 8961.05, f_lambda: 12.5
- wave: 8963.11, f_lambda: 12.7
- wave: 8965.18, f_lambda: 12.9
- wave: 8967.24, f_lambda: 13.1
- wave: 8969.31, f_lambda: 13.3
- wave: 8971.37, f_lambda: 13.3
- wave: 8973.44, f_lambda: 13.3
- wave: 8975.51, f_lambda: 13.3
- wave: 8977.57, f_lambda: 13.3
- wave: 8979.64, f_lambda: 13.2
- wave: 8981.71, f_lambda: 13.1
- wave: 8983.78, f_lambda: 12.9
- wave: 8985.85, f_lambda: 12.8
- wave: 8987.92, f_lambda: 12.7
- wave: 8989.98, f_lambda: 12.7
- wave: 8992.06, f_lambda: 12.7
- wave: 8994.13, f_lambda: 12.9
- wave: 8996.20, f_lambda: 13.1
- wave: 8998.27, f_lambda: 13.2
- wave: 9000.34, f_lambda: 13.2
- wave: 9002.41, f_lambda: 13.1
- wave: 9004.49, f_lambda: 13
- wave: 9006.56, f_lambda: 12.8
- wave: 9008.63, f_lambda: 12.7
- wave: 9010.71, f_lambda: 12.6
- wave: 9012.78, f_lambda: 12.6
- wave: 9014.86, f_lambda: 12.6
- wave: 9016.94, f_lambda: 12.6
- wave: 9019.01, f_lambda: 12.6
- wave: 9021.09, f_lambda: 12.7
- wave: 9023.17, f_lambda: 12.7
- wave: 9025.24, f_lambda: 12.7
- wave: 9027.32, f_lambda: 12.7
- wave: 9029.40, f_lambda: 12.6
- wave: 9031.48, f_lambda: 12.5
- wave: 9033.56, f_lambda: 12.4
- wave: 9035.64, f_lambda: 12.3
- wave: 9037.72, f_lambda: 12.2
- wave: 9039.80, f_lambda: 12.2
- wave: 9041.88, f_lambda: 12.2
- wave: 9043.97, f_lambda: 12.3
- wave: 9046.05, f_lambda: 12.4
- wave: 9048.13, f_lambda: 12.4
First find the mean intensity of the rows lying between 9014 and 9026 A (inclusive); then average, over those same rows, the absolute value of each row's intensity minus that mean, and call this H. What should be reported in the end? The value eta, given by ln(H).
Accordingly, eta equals -3.0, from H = 0.05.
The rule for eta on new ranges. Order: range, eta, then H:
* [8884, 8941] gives -0.7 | 0.48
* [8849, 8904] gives -1.9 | 0.15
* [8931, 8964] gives -1.3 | 0.27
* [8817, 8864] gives -1.2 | 0.30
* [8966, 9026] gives -1.4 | 0.24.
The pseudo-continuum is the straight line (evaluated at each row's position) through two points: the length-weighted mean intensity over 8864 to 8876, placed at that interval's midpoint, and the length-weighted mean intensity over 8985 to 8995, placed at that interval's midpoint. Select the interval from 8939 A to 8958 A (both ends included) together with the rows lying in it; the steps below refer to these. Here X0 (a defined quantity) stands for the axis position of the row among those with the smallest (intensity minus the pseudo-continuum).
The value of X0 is 8956.93 A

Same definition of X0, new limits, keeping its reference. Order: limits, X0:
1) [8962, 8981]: 8963.11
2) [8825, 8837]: 8825.90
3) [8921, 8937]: 8936.33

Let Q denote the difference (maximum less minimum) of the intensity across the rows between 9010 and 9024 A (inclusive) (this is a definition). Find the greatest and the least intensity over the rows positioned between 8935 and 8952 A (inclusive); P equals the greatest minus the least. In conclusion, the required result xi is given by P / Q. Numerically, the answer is 1.0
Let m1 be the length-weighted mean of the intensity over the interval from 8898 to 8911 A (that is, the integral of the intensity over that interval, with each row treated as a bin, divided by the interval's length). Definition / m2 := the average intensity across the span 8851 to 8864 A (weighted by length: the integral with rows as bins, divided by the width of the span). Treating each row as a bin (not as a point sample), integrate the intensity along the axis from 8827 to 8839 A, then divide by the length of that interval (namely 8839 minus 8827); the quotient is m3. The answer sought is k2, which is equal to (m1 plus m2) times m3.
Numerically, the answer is 370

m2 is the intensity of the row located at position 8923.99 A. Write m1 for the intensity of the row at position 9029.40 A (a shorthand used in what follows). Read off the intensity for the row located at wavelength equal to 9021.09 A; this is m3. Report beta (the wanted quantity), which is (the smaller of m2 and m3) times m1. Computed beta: 160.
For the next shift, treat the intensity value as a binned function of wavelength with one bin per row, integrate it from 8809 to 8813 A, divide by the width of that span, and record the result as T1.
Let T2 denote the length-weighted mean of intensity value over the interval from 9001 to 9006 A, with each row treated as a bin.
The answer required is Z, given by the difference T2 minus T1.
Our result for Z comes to -0.3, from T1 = 13.3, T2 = 13.04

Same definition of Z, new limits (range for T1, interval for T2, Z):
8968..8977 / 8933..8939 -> 0.0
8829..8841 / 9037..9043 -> -1.8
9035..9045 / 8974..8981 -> 1.0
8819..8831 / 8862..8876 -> -0.6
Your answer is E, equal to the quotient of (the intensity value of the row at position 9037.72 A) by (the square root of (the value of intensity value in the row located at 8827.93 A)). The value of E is 3.26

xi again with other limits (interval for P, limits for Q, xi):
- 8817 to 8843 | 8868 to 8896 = 1.2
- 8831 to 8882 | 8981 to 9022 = 1.7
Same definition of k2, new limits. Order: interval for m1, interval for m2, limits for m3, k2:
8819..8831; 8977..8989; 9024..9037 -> 336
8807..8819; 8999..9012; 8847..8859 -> 350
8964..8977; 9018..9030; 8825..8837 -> 362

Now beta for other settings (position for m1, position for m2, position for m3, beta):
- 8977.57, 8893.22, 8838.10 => 173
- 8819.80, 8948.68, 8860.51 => 177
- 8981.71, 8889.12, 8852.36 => 166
